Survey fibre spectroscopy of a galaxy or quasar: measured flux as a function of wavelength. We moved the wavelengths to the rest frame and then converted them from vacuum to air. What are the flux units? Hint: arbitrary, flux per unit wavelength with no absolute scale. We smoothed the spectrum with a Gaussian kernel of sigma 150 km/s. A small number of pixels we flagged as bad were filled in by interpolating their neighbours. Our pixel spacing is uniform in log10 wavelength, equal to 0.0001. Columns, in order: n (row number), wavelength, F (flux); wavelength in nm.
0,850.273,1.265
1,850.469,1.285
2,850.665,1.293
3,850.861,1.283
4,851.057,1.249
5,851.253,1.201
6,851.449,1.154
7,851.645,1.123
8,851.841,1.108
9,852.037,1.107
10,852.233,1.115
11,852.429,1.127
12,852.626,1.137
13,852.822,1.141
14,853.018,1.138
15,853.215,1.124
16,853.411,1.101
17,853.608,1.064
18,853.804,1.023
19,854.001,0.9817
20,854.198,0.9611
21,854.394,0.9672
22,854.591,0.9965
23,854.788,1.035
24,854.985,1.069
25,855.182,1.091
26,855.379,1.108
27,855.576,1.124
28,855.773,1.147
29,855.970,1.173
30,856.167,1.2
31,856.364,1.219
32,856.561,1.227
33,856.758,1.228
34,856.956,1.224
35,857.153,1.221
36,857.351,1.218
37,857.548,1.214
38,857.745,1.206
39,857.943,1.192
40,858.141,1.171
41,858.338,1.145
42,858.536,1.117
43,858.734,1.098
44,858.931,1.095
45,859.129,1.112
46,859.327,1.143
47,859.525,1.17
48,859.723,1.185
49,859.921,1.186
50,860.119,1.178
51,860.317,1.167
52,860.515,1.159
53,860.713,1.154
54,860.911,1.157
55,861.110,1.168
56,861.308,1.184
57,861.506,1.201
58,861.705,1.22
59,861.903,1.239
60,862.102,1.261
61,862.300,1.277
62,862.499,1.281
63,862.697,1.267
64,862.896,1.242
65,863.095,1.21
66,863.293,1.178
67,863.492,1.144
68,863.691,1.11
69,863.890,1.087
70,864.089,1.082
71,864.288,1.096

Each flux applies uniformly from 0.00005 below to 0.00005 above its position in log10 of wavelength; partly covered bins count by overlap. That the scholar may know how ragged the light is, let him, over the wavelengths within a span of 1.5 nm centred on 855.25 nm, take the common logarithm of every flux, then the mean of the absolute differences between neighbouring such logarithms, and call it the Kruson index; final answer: 0.0101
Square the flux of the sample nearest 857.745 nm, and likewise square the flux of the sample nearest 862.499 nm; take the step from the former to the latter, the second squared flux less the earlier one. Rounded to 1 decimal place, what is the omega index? 0.2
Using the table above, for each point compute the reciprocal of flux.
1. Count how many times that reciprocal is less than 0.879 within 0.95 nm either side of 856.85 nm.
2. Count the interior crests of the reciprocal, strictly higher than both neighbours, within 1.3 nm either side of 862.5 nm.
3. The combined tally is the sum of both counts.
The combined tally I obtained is 10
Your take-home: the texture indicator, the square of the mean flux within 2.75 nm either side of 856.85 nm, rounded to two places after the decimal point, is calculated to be 1.30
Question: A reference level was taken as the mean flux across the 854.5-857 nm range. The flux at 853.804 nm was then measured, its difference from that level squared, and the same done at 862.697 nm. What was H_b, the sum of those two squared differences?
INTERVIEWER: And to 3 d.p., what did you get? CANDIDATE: 0.030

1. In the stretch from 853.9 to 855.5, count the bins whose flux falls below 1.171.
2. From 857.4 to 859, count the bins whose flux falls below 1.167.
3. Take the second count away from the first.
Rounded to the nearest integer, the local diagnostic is 4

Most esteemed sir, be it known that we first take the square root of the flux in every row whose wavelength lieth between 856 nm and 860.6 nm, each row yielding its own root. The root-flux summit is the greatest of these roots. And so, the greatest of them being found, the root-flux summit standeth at 1.11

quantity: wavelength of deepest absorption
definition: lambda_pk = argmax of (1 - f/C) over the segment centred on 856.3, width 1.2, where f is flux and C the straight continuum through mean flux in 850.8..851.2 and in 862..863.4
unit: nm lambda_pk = 855.773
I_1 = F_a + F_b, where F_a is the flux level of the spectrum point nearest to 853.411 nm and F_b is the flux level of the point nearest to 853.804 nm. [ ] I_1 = 2.12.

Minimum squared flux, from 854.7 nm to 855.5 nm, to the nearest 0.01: 1.07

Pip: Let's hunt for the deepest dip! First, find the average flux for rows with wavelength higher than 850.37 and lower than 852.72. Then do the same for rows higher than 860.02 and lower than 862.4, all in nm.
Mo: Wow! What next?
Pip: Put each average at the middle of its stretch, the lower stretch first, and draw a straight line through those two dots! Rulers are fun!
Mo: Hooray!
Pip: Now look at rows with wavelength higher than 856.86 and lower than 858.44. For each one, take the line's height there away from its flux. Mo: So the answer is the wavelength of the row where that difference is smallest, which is 858.338 nm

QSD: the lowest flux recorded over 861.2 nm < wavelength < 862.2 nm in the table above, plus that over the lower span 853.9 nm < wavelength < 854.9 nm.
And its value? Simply 2.15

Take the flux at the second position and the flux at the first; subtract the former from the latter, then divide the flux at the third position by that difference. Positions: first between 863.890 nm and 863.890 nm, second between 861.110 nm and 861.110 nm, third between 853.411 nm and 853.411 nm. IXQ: -14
